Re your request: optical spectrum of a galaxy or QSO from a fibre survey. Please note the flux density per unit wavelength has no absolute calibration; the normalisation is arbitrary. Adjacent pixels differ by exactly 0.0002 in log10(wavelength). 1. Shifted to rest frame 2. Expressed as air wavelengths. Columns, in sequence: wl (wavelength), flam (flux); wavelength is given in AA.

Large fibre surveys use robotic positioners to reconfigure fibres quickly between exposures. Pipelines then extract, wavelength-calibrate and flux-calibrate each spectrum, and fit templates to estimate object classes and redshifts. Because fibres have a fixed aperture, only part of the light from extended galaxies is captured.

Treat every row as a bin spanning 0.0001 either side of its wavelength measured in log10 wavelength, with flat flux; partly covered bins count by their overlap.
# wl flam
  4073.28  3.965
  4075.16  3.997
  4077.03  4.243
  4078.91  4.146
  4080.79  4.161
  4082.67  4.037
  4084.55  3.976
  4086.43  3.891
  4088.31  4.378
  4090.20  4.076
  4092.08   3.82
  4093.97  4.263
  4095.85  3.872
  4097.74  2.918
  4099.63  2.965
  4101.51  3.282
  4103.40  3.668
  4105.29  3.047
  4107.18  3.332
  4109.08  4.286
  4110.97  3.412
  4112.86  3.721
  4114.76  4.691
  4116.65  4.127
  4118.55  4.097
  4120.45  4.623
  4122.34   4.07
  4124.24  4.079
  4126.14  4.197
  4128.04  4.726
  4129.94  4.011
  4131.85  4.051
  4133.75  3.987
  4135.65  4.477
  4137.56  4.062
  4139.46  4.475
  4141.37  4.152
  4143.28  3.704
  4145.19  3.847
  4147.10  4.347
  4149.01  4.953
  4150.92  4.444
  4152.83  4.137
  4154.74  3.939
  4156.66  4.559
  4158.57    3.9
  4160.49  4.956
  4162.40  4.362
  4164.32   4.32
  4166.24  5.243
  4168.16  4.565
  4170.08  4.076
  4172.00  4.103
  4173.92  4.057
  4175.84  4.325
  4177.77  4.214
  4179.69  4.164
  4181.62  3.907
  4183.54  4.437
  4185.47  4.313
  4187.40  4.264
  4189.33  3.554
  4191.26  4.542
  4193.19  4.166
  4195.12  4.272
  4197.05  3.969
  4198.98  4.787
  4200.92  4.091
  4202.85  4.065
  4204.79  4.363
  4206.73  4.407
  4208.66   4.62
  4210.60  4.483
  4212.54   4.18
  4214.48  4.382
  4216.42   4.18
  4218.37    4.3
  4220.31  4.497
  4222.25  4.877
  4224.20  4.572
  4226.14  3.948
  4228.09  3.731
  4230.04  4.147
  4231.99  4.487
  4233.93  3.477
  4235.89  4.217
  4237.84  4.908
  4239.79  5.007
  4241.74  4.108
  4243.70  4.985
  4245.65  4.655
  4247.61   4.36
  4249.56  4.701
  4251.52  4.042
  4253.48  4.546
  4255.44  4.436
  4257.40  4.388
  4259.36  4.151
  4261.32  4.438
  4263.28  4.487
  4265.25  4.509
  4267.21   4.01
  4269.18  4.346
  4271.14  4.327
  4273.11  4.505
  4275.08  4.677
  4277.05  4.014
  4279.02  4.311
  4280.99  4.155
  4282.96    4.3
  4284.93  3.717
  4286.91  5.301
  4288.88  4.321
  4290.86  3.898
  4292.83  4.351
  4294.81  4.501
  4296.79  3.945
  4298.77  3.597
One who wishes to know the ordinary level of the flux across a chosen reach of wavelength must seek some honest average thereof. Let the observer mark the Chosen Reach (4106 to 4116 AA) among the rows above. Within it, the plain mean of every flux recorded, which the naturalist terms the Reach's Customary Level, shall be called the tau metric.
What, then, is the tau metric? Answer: 3.9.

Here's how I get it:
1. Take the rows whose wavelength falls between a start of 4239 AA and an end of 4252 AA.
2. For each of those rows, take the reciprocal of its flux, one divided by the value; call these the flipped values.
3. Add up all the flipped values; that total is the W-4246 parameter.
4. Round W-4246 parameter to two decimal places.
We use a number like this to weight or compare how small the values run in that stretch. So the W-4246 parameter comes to 1.55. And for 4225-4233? 0.99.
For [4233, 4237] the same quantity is 0.52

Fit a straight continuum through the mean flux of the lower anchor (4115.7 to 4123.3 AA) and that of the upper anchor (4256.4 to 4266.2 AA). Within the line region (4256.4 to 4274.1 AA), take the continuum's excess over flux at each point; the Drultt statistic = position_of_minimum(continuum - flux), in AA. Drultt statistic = 4265.25 AA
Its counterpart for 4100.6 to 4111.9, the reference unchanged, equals 4109.08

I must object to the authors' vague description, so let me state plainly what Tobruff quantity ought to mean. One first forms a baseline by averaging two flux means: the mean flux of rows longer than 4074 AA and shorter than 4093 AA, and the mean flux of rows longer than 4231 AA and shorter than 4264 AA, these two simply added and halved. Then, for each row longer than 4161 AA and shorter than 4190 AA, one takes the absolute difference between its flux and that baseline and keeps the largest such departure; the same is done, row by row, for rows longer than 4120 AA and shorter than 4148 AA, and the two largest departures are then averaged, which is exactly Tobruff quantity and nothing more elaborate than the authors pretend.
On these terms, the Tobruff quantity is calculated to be 0.77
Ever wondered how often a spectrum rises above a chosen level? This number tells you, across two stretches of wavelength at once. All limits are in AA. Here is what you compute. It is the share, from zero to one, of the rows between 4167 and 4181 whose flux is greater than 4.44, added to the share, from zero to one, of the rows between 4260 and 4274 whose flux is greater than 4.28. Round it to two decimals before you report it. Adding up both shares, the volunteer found 1.00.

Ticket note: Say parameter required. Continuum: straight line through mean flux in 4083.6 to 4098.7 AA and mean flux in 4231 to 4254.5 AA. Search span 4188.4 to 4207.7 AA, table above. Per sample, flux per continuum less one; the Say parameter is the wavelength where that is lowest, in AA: 4189.33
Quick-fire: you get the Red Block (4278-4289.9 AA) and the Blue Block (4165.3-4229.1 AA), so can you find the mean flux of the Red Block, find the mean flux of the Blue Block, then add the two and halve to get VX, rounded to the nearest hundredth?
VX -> 4.32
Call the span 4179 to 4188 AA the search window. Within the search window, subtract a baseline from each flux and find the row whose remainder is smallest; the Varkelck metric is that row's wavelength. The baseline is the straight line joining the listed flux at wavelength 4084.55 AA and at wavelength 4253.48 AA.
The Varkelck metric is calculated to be 4181.62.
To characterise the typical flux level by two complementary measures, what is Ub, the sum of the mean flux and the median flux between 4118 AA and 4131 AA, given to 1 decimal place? 8.4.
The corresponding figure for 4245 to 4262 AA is 8.8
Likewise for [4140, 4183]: 8.5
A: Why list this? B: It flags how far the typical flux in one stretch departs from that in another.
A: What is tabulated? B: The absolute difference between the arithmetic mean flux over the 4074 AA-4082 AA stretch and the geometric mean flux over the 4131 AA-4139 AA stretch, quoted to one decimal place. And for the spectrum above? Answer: 0.0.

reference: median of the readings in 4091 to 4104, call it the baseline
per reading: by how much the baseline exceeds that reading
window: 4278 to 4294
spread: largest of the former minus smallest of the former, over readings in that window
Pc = 1.58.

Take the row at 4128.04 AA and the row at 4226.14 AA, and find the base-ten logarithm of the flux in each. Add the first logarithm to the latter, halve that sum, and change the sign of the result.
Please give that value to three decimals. -0.635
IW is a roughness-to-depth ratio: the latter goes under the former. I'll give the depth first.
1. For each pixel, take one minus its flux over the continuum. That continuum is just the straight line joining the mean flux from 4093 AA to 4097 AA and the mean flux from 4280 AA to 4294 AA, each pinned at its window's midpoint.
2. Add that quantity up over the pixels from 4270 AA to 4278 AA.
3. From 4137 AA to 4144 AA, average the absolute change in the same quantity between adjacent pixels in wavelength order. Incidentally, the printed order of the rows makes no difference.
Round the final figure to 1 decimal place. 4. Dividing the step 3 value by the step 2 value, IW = -1.0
